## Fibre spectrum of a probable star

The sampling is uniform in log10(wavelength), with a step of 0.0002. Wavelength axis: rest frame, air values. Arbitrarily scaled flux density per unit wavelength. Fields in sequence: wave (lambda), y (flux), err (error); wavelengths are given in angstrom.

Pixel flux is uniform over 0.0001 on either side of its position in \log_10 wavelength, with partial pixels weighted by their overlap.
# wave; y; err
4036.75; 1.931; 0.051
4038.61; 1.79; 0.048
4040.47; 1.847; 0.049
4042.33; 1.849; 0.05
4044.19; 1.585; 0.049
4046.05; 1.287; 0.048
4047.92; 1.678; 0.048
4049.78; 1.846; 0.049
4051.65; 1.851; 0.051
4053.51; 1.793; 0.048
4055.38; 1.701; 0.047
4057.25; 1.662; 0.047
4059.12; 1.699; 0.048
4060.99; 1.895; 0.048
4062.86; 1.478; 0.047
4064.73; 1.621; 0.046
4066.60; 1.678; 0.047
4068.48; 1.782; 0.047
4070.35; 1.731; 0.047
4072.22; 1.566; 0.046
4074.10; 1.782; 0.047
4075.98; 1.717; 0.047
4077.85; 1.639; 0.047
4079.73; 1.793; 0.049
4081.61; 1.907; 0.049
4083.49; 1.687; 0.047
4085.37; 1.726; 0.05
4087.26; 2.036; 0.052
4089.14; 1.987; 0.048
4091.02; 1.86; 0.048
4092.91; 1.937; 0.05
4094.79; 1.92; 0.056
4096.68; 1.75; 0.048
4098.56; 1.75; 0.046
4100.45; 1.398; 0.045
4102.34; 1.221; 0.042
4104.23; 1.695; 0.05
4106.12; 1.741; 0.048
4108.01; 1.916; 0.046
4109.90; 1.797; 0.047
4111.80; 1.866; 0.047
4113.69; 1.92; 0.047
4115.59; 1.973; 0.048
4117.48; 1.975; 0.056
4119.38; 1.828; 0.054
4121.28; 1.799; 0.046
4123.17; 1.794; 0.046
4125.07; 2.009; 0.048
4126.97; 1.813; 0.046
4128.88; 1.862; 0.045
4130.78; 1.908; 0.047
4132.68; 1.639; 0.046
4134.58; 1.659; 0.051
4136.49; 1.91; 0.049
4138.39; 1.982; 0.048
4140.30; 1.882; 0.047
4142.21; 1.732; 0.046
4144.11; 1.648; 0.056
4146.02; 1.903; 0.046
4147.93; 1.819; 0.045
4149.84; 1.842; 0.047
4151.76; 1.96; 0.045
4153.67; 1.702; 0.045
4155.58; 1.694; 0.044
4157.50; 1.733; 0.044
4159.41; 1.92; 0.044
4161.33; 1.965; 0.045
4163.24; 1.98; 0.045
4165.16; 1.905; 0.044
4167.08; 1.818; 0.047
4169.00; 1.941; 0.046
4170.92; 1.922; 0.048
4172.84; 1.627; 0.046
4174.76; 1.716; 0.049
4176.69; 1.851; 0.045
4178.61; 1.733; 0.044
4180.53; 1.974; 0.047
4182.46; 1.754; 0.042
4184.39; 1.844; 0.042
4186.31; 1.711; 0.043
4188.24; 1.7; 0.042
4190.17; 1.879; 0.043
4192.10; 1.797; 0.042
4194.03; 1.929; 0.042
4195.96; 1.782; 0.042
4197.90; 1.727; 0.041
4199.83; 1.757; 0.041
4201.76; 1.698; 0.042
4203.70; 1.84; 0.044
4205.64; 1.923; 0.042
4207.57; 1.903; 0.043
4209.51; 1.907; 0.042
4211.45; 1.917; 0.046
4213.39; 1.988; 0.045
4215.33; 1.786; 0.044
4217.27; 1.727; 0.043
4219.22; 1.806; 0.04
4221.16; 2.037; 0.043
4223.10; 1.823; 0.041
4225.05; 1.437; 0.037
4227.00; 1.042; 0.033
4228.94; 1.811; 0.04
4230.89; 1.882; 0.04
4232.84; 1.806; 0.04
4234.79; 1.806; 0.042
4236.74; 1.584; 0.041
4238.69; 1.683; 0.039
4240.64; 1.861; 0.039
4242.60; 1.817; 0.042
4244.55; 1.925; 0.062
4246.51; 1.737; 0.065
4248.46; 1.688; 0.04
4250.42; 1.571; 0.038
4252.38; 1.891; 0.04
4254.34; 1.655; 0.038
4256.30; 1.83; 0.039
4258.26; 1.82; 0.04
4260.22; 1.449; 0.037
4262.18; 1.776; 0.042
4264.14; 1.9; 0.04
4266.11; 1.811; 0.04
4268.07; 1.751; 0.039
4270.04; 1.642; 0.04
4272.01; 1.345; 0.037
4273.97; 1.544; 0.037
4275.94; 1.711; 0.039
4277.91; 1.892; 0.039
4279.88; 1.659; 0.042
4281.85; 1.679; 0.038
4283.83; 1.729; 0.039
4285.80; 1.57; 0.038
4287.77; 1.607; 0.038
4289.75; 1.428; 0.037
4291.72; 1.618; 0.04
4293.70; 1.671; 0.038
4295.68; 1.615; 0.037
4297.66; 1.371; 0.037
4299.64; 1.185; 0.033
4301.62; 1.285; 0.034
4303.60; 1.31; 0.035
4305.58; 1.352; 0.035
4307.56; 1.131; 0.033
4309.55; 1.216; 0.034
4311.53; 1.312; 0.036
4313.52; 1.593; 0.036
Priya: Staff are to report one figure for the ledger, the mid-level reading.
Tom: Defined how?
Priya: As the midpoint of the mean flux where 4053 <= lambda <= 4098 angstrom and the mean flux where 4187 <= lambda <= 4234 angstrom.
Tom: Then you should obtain 1.78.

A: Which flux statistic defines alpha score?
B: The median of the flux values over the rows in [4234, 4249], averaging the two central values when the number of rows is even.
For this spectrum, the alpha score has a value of 1.77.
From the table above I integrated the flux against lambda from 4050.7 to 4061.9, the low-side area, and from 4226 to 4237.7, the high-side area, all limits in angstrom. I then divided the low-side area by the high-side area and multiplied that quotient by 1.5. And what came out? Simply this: 1.53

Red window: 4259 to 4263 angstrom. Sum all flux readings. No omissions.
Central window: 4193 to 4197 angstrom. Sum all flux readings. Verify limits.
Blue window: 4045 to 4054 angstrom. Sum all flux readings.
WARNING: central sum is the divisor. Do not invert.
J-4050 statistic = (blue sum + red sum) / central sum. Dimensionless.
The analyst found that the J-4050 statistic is 3.1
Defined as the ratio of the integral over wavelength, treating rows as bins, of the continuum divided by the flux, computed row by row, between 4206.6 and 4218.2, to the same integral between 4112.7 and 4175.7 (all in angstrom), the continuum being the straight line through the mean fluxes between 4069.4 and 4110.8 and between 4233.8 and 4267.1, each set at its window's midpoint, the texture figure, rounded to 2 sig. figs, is 0.18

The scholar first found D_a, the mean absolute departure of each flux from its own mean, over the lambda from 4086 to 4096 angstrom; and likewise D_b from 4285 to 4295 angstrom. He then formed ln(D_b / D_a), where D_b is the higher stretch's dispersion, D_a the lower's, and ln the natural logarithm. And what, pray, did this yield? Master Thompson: 0.23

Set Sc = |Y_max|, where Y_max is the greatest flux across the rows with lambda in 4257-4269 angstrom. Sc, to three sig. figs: 1.90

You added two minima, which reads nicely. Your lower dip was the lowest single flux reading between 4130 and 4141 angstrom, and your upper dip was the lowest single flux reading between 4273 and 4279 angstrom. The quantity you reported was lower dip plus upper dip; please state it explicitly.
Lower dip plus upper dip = 3.18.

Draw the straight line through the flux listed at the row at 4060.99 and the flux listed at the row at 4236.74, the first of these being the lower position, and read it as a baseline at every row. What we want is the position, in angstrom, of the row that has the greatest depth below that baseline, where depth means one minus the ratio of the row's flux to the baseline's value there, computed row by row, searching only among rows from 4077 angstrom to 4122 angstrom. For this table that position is 4102.34 angstrom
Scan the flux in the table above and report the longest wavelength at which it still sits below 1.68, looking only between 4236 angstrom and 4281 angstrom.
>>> 4279.88 angstrom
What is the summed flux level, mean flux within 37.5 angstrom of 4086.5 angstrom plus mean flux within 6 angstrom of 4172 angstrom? 3.58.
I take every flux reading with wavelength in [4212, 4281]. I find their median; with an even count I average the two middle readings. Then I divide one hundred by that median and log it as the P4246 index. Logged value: 56.0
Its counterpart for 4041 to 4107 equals 57.8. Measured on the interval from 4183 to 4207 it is 55.9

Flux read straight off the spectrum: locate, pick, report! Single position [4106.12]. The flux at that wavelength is 1.741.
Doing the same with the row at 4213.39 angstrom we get 1.988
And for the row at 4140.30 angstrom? 1.882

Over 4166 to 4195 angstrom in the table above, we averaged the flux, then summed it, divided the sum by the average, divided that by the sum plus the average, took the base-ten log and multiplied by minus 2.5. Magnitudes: 0.716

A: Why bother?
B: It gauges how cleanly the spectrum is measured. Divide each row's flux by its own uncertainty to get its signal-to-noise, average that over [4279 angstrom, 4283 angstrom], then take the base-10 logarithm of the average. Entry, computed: 1.62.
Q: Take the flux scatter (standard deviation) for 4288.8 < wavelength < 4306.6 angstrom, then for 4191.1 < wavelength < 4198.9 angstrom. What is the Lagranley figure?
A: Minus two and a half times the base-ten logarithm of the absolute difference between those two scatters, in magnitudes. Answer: 2.7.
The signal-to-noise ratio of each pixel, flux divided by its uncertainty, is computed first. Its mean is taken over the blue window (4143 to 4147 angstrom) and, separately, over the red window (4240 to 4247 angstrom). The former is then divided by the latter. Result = 0.95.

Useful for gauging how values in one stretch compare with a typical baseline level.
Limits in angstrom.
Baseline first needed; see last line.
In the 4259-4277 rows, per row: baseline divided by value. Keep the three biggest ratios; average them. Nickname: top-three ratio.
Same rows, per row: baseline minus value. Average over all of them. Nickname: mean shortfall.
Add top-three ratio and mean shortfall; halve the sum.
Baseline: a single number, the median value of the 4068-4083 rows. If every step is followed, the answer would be 0.66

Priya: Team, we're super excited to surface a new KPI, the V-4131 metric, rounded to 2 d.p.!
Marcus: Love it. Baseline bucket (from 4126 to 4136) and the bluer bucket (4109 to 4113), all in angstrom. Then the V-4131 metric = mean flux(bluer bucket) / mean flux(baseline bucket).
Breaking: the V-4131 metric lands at 1.03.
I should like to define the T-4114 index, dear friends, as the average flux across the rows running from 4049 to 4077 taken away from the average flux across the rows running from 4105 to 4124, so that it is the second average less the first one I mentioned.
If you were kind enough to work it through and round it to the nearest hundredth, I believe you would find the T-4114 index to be 0.14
